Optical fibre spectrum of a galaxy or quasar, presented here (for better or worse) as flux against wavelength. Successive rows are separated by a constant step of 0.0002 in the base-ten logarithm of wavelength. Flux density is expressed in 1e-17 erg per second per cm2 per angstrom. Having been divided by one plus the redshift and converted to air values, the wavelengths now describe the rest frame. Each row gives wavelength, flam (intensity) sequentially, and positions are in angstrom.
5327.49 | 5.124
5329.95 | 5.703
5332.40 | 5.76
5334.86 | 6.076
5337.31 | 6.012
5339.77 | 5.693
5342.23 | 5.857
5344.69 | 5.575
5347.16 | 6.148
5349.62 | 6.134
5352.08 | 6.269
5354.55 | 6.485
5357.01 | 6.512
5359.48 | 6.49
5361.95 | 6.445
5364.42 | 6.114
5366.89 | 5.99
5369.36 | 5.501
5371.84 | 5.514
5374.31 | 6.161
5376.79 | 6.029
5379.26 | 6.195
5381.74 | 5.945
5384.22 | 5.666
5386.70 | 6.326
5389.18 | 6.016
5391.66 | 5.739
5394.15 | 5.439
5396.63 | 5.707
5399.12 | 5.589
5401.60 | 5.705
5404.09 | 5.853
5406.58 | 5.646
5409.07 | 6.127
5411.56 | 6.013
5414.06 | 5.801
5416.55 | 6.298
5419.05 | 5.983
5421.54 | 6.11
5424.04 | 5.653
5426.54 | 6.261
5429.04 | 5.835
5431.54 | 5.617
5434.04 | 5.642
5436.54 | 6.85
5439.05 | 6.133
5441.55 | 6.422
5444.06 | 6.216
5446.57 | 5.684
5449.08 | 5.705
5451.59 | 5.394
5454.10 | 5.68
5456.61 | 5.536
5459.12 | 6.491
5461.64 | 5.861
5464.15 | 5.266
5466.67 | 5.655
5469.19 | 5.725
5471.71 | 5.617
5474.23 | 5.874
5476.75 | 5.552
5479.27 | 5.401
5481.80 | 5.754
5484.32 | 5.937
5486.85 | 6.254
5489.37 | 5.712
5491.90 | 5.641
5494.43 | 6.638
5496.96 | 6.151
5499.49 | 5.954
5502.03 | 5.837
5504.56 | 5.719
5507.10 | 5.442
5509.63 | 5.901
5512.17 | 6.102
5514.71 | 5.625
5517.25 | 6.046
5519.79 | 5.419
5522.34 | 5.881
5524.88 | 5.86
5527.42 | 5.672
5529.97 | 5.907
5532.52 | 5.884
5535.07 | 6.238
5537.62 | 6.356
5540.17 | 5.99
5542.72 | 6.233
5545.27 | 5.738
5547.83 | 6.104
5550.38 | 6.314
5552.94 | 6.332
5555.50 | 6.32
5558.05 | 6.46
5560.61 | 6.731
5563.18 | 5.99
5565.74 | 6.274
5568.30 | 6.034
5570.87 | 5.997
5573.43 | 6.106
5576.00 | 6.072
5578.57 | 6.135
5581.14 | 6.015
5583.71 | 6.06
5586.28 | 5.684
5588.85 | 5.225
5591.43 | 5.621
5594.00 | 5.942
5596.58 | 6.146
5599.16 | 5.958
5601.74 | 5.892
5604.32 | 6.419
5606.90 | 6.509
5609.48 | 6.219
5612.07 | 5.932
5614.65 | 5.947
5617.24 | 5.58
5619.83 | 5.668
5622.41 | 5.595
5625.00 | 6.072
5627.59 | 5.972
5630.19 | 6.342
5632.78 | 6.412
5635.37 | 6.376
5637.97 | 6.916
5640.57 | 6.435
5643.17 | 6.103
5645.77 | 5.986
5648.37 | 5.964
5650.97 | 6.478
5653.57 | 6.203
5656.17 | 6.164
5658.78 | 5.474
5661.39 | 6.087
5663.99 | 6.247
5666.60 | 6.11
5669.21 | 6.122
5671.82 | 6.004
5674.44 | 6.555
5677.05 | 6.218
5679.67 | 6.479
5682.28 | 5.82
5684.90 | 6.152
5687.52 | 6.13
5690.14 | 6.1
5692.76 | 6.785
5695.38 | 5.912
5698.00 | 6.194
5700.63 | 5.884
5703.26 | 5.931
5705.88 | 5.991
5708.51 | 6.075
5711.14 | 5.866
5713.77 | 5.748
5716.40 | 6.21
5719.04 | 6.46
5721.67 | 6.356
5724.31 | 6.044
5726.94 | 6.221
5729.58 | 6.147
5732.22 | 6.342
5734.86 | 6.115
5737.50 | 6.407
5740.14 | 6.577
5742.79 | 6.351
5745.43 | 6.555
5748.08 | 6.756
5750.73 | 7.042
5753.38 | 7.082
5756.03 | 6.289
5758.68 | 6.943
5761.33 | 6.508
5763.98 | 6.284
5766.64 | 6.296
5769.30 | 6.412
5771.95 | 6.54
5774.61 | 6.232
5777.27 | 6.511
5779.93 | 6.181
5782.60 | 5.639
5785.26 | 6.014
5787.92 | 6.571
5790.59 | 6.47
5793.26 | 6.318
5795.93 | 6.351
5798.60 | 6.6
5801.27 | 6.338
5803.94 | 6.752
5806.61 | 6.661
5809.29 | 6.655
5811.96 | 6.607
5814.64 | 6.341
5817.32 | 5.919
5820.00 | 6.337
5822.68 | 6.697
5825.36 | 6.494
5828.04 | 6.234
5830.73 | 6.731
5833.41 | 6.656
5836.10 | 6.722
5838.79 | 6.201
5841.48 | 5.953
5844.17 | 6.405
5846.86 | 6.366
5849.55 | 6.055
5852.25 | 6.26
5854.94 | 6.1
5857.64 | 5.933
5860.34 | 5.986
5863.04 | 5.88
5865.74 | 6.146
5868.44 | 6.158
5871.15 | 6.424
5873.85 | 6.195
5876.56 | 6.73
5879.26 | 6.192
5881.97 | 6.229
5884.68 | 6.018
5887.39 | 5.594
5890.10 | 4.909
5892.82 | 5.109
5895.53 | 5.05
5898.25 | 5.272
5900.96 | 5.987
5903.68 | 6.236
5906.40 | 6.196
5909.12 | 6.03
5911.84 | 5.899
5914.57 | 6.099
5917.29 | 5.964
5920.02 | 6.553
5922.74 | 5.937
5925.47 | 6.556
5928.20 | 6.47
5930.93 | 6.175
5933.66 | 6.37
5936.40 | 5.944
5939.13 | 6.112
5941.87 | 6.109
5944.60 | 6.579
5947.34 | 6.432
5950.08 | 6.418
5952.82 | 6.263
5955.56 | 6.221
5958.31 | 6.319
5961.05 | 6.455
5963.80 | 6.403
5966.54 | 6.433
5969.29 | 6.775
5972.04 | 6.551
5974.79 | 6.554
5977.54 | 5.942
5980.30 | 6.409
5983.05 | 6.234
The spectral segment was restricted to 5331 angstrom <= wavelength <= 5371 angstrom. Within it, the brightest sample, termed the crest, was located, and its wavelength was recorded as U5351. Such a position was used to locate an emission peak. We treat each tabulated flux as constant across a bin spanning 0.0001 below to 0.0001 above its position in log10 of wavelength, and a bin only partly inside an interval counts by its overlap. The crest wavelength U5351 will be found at 5357.01 angstrom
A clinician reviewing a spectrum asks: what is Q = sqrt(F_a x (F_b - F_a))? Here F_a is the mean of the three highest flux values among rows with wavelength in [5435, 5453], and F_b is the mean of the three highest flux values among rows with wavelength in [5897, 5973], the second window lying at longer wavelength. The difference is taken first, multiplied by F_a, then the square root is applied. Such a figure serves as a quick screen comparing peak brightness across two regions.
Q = 0.96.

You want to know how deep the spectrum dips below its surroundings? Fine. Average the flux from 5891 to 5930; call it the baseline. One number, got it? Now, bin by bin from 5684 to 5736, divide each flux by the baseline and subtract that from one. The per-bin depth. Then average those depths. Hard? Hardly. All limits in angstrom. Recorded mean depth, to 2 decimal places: -0.03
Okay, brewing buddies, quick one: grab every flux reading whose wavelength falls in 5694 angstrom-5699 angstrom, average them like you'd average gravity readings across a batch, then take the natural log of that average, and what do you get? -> 1.80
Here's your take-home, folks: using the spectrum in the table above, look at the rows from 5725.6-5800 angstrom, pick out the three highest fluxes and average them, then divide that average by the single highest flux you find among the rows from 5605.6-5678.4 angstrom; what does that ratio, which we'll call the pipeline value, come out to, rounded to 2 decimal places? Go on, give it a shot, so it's 1.02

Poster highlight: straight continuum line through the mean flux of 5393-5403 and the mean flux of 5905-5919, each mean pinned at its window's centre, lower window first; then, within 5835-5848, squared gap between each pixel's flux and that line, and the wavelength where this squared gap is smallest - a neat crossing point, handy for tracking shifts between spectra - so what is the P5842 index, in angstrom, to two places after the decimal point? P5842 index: 5841.48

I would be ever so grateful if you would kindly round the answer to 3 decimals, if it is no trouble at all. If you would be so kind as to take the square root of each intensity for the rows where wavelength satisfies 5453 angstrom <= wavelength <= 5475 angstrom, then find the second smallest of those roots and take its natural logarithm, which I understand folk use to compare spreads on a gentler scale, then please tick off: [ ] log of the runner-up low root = 0.856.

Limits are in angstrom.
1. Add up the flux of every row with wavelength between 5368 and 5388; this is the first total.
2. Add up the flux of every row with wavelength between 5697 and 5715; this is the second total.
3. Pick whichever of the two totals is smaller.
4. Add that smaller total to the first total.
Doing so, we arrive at 89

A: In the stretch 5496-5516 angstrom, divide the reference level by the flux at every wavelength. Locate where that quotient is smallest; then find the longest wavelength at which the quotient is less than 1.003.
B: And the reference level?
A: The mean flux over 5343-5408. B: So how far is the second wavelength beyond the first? 15.2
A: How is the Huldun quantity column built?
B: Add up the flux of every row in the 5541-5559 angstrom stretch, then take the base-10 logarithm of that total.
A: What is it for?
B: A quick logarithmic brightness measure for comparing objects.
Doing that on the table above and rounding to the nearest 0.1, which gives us 1.6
